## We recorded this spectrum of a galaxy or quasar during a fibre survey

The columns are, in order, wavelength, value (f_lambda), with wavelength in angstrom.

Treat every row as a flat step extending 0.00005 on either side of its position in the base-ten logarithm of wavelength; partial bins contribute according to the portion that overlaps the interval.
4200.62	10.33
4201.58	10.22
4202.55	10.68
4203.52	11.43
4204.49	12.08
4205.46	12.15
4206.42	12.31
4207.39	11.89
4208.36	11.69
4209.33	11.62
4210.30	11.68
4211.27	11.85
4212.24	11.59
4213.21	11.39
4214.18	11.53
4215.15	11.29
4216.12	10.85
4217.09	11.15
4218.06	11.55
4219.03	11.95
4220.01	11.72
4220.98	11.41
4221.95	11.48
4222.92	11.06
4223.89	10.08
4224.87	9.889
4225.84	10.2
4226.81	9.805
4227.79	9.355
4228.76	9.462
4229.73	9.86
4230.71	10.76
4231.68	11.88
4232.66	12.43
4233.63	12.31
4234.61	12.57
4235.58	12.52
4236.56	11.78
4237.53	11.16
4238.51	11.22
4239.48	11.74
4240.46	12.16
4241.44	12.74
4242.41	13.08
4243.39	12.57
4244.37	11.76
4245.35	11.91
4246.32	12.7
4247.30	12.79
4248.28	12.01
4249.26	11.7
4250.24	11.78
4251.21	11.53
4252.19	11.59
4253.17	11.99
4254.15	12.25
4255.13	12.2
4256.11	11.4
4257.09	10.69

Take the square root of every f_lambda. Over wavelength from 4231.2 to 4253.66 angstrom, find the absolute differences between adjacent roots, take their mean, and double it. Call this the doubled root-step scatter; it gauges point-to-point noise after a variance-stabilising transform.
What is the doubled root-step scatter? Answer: 0.111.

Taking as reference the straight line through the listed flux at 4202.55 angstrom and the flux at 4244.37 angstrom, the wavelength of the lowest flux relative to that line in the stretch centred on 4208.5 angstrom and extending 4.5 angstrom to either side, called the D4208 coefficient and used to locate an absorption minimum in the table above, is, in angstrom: 4212.24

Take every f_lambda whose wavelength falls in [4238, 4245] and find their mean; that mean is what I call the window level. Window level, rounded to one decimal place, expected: 12.2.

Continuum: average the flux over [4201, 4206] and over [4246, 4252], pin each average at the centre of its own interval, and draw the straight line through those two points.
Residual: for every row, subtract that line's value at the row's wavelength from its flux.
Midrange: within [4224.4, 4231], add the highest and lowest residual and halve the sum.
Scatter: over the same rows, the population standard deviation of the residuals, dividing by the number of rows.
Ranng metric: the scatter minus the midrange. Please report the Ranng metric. 2.1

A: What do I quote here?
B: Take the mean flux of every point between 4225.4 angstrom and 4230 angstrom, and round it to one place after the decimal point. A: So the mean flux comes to 9.7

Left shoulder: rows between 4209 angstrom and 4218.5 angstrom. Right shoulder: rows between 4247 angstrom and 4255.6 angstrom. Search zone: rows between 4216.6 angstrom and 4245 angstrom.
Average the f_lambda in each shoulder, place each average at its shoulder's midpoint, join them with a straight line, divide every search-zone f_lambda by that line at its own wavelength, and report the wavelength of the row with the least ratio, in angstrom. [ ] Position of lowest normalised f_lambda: 4227.79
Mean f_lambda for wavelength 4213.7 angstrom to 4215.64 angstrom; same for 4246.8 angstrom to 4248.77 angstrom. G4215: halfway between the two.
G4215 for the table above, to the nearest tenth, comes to 11.9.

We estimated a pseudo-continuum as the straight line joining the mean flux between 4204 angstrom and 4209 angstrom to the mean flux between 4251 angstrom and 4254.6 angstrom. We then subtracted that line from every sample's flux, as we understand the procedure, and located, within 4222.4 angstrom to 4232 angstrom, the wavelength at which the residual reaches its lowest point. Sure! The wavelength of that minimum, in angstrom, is 4227.79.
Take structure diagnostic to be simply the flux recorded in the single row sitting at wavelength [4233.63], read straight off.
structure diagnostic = 12.31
